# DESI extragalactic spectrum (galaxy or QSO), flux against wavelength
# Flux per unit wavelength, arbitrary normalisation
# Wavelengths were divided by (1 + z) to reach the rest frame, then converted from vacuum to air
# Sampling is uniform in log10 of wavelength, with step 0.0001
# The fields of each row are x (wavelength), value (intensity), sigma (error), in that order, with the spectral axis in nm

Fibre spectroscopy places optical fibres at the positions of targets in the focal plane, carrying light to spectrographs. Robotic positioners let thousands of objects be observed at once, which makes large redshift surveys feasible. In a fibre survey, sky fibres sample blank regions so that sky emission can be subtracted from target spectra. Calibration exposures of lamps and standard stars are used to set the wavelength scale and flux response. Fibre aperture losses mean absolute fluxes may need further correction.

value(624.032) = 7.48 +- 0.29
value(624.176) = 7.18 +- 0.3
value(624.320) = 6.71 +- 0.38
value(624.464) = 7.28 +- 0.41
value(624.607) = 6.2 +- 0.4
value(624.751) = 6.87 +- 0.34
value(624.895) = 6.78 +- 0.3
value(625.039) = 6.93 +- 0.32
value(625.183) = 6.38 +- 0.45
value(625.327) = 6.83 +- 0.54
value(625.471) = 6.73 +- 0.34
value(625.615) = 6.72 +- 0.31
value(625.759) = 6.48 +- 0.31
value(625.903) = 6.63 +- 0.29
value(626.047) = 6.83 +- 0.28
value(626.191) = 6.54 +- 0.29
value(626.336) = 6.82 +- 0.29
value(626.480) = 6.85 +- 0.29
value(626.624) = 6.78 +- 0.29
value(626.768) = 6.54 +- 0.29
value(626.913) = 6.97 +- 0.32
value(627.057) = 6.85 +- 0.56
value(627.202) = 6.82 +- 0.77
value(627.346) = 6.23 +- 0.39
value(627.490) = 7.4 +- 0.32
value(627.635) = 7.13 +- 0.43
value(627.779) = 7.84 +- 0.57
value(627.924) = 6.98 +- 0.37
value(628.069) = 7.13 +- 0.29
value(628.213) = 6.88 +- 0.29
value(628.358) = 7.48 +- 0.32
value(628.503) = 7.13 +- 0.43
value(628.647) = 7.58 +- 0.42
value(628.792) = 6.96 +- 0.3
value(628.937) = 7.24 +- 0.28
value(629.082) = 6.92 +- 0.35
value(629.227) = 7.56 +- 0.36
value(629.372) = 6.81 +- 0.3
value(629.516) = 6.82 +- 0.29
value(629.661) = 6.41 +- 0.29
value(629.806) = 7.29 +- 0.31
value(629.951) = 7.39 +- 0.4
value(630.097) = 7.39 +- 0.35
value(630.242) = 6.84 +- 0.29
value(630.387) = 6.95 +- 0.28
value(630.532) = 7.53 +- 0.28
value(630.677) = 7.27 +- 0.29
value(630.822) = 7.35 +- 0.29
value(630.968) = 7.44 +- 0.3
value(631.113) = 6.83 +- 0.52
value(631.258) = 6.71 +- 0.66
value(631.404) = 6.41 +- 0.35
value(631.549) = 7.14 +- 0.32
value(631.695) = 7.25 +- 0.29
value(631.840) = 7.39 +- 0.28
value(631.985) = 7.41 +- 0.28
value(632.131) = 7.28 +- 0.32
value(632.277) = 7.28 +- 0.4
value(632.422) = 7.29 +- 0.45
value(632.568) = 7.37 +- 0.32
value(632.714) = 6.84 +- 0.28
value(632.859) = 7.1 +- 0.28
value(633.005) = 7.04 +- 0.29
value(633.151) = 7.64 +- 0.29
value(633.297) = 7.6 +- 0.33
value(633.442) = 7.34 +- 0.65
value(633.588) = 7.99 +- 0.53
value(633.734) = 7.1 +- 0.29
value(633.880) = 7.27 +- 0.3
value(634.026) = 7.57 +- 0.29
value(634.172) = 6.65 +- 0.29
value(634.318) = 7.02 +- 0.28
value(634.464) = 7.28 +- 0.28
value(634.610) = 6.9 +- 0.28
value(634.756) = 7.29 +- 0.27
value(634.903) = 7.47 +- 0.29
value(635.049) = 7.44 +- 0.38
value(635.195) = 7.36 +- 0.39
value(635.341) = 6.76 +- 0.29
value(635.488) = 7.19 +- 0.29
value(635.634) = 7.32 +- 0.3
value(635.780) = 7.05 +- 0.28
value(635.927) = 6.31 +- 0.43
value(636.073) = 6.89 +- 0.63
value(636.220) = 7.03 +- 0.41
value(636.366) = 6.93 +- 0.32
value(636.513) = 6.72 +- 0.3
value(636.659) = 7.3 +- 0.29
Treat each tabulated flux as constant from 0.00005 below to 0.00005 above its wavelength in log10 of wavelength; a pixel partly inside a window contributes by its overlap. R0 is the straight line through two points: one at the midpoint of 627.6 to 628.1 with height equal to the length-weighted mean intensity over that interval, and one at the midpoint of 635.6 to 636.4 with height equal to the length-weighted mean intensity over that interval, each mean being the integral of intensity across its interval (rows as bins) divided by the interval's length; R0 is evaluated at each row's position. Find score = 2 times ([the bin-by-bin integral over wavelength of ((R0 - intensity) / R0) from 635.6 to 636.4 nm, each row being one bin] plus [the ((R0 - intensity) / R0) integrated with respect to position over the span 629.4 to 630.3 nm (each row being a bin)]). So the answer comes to 0.04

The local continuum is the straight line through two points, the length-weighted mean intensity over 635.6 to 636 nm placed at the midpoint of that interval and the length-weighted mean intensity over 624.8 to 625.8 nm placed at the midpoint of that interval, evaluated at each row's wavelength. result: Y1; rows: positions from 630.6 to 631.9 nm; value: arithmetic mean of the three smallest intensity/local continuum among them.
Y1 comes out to 0.98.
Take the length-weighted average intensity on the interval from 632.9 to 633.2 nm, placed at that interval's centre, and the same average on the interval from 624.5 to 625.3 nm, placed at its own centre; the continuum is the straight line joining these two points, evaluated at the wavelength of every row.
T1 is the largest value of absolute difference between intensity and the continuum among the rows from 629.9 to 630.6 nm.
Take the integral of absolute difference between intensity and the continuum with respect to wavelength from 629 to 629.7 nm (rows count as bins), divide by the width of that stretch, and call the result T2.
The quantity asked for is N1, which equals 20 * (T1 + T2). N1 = 15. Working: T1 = 0.44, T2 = 0.31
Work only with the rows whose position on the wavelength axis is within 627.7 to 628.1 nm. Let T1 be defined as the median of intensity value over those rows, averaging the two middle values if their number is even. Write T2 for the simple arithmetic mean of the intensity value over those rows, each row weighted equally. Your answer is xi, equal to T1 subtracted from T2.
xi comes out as 0.19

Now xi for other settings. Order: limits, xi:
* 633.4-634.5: 0.00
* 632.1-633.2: -0.05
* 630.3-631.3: -0.12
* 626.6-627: -0.02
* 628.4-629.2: 0.04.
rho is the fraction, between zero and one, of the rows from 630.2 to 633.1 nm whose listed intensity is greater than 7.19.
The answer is 0.55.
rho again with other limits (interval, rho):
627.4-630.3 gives 0.45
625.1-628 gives 0.10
